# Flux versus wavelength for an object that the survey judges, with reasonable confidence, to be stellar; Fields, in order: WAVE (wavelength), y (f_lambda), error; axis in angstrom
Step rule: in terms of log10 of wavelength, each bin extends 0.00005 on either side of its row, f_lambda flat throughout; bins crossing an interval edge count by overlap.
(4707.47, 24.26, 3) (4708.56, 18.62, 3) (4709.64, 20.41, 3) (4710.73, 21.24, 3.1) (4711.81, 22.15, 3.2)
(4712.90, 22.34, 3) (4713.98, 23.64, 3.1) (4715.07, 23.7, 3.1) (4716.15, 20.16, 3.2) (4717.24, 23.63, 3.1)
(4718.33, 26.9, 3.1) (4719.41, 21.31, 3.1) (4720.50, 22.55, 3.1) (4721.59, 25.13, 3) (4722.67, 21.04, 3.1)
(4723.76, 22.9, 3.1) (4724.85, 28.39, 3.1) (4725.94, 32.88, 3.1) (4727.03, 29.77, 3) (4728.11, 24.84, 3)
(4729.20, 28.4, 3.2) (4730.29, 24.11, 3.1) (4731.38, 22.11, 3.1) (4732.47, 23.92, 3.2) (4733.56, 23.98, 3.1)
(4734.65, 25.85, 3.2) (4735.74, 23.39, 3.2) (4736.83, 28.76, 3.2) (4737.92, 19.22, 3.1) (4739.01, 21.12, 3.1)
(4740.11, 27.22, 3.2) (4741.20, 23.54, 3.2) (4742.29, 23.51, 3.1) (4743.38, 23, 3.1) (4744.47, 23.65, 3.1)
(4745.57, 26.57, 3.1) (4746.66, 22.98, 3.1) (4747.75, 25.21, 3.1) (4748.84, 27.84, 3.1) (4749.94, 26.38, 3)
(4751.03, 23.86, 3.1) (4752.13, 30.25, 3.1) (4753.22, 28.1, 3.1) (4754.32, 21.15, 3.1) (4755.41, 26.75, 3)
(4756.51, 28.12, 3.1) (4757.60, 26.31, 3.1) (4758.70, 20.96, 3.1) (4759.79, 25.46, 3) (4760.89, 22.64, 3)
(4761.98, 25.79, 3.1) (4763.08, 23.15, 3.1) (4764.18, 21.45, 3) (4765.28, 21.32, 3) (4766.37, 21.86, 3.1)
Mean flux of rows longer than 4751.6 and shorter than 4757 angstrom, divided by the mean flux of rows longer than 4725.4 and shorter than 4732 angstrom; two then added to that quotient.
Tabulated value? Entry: 2.99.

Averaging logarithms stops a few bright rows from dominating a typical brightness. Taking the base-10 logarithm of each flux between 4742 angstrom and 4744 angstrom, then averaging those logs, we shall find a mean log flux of 1.37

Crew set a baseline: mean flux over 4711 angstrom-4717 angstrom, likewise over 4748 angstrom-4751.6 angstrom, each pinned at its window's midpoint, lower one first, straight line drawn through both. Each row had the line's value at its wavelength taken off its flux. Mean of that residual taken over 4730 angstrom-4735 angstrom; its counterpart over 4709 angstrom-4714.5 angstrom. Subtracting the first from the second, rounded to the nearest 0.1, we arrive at 0.0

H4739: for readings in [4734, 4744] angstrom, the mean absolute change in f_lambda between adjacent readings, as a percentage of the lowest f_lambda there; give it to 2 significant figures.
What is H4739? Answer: 19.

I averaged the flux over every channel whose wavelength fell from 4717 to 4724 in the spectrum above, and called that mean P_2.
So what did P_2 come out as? 23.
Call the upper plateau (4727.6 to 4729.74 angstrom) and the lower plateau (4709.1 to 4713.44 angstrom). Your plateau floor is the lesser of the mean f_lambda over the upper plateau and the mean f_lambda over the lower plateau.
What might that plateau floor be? 21.5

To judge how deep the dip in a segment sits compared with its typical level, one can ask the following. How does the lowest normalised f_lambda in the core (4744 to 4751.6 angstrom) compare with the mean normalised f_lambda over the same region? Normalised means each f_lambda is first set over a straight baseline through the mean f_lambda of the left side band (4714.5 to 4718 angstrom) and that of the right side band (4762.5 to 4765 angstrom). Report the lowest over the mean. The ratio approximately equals 0.91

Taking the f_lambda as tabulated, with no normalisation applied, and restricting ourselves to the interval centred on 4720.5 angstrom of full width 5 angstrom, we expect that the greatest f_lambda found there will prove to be 26.9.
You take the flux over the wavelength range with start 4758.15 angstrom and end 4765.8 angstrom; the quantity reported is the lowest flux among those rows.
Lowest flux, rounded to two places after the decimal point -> 20.96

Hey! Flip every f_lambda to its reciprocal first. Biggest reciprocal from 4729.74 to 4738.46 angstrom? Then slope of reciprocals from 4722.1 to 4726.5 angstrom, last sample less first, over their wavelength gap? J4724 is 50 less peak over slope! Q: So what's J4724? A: 60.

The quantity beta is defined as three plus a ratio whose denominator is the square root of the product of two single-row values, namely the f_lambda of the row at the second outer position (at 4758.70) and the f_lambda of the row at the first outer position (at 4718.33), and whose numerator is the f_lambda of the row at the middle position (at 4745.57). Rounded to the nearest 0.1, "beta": 4.1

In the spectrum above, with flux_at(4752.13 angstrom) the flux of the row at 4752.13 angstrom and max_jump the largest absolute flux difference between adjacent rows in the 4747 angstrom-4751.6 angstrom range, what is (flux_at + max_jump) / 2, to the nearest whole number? 16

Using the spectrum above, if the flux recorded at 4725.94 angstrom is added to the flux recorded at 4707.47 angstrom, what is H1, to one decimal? 57.1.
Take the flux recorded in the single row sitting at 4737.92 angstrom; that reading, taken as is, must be 19.22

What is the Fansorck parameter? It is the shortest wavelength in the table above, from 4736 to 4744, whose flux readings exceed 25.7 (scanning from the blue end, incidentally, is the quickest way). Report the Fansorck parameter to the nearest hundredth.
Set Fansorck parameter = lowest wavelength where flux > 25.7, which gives 4736.83 angstrom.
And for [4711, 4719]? 4718.33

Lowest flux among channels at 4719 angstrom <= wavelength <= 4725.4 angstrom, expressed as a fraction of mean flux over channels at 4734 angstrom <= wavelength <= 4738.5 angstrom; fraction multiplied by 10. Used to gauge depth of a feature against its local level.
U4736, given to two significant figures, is 8.7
